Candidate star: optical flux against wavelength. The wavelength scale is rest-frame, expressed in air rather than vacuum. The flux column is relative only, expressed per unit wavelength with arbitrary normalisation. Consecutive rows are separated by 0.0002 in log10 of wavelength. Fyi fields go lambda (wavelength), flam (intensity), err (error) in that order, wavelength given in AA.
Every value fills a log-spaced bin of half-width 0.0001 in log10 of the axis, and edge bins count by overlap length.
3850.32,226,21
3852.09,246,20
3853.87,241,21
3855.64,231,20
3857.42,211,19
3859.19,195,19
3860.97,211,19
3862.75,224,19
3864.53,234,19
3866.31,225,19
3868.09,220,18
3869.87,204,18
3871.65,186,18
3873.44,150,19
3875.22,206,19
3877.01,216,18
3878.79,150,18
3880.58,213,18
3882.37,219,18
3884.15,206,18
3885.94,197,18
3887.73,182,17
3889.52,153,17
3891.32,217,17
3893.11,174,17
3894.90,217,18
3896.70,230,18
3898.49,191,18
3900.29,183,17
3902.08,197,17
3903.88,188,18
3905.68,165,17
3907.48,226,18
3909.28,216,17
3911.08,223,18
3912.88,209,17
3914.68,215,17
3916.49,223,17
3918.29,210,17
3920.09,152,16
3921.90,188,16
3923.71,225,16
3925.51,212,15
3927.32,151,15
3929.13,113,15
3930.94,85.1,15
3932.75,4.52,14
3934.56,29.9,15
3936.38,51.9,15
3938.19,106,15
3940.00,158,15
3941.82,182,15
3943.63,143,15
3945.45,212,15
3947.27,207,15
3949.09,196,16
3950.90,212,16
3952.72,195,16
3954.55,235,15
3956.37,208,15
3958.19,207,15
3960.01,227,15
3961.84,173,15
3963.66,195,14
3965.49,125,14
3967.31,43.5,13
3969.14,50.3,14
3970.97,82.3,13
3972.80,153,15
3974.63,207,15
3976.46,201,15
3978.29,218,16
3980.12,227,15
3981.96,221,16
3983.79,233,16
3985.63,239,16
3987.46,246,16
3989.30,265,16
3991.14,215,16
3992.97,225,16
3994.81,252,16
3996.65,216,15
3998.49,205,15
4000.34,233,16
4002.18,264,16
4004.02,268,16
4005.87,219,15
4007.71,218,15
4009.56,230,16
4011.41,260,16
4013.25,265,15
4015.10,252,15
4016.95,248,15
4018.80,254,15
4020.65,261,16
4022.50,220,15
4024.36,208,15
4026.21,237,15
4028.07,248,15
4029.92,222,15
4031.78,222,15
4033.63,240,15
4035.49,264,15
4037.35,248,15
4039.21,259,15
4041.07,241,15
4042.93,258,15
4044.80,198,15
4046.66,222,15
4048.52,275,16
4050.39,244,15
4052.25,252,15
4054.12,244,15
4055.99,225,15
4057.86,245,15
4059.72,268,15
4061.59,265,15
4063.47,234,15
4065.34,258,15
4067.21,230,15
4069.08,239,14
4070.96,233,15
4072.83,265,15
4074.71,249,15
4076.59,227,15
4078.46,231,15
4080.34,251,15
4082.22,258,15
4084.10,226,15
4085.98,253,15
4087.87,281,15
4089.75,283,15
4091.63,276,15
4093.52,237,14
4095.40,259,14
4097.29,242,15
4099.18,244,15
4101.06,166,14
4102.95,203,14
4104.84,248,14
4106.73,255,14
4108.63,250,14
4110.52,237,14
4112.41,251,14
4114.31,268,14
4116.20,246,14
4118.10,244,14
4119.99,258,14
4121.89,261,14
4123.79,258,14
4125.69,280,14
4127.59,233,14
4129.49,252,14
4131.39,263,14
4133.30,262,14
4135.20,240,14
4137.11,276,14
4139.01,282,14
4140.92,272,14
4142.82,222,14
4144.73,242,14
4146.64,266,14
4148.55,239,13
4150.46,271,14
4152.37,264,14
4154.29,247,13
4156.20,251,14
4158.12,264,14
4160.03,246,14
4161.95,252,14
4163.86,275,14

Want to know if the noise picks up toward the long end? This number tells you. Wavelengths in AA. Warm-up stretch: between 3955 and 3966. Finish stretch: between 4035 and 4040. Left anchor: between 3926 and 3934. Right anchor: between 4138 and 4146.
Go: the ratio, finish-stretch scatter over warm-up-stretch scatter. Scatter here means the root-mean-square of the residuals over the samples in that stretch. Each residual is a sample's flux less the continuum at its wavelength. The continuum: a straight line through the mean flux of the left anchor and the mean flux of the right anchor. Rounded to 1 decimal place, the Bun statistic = 1.0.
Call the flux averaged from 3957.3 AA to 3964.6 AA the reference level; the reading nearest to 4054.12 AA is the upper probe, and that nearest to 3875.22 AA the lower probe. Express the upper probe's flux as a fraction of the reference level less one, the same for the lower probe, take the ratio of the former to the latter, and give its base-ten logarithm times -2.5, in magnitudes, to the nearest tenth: -2.2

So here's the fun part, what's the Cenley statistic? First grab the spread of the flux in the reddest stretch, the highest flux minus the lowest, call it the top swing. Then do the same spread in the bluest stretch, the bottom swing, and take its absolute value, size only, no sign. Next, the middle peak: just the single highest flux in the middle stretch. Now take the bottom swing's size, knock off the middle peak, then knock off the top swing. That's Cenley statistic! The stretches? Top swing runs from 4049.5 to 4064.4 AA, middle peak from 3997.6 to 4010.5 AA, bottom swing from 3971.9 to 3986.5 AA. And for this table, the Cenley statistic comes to -225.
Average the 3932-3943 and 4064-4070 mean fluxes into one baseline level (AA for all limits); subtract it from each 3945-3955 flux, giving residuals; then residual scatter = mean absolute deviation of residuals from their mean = 10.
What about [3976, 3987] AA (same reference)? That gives 10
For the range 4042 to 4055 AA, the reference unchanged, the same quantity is 18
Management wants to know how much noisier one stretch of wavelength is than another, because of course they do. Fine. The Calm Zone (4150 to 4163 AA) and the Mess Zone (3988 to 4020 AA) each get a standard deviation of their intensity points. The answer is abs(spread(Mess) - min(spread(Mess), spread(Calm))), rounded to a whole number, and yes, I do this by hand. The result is 12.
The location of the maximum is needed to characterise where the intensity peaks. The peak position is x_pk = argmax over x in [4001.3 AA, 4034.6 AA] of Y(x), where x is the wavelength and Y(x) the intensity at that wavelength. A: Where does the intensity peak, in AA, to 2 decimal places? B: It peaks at 4004.02 AA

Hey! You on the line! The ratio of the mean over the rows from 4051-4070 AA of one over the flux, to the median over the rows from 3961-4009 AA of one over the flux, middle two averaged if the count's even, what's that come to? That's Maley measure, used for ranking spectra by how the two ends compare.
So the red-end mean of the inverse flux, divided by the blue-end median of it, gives 0.889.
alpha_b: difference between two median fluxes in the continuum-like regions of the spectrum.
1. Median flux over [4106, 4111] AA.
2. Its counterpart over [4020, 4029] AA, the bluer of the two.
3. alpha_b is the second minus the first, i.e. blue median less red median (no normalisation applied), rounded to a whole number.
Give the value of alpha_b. -13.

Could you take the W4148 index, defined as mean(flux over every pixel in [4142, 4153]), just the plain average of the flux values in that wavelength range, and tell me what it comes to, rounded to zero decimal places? 251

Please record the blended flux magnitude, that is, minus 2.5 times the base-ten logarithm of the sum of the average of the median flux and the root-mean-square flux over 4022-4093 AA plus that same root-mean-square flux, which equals -6.73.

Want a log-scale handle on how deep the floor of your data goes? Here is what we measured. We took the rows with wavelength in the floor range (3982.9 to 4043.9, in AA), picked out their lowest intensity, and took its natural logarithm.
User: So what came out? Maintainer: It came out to 5.32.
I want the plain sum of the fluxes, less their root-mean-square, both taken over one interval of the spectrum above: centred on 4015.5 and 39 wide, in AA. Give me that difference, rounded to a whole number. 4752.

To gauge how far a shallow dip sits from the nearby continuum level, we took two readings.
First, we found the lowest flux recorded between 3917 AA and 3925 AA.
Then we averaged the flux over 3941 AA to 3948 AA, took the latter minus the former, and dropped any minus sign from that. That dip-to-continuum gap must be 34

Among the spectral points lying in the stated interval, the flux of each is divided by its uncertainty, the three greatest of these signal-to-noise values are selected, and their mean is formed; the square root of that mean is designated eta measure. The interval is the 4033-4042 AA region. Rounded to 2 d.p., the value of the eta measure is 4.14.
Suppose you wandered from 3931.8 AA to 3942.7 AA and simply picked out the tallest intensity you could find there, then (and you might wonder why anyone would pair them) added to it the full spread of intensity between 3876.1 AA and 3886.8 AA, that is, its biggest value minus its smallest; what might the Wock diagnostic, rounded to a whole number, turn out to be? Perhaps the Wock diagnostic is 251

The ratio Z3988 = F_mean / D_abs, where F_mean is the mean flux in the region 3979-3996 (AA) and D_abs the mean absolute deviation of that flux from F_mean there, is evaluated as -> 18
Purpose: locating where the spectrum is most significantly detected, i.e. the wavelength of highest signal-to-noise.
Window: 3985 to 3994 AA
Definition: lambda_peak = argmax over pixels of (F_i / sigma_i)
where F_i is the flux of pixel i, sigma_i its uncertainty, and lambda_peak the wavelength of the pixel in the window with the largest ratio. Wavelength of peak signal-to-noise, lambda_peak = 3989.30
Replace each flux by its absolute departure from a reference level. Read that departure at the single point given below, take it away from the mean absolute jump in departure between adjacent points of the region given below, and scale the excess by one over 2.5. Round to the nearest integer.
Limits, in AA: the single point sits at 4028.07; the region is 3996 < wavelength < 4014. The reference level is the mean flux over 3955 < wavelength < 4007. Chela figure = -11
